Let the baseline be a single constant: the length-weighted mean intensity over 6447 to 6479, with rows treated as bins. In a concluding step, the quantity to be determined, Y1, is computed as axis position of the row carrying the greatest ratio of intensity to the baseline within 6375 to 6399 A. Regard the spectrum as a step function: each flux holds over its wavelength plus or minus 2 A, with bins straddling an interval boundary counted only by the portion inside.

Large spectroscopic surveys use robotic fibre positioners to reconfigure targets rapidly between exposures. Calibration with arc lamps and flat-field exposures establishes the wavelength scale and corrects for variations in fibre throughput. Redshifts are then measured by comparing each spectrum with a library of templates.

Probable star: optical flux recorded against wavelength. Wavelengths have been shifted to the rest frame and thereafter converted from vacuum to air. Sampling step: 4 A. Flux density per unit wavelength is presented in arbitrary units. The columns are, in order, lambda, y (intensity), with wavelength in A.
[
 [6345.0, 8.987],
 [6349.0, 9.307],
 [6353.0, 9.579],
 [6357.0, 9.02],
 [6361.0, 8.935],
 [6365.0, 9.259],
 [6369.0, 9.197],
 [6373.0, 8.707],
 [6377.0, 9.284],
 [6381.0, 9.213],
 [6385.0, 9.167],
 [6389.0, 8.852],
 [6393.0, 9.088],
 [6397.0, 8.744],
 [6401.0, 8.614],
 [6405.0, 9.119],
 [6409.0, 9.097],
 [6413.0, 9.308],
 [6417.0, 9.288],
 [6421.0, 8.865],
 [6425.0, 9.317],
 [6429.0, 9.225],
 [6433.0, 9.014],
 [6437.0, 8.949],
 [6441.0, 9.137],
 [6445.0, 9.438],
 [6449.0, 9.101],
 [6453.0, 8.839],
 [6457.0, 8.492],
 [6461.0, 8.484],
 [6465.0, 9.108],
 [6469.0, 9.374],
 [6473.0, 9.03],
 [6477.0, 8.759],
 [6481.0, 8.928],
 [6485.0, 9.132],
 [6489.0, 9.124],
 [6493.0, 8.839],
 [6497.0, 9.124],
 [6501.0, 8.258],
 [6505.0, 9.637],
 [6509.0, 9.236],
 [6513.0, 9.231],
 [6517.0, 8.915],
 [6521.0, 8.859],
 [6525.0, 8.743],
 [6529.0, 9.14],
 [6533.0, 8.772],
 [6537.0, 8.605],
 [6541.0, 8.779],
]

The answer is 6377.0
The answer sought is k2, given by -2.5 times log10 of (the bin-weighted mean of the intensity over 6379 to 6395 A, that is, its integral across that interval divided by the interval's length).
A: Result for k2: -2.40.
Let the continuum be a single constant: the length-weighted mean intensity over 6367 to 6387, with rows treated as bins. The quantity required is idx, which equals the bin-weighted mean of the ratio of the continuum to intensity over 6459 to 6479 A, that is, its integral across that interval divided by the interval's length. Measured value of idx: 1.02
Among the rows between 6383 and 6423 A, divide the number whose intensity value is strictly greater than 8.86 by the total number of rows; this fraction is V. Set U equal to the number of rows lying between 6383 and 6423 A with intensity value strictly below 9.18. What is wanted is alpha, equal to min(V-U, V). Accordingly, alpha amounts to -7.3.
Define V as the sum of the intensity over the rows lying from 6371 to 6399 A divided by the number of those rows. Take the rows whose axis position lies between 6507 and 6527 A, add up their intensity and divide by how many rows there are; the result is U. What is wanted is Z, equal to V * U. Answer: 81.0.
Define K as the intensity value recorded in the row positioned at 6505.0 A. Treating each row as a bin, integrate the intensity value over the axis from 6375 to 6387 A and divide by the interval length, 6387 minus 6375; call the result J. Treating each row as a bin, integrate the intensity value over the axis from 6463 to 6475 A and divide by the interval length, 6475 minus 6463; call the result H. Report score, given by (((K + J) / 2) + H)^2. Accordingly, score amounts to 346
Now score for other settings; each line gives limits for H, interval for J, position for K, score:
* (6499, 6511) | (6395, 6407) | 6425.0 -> 328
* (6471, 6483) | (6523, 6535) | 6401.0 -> 312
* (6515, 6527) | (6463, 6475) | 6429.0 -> 325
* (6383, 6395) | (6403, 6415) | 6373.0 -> 323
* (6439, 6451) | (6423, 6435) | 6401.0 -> 329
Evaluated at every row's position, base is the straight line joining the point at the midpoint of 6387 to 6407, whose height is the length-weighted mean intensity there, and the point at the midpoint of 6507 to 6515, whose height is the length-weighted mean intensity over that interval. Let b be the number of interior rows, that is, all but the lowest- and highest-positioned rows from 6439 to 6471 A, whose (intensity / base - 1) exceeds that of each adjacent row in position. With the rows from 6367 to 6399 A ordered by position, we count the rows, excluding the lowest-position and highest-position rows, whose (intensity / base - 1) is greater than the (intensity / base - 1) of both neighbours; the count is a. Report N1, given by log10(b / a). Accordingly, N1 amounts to -0.3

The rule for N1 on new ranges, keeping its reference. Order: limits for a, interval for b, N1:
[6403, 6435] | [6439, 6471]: -0.3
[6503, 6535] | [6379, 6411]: 0.3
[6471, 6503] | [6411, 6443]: -0.3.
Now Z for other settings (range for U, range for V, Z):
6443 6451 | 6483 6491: 84.6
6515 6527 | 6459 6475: 79.5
